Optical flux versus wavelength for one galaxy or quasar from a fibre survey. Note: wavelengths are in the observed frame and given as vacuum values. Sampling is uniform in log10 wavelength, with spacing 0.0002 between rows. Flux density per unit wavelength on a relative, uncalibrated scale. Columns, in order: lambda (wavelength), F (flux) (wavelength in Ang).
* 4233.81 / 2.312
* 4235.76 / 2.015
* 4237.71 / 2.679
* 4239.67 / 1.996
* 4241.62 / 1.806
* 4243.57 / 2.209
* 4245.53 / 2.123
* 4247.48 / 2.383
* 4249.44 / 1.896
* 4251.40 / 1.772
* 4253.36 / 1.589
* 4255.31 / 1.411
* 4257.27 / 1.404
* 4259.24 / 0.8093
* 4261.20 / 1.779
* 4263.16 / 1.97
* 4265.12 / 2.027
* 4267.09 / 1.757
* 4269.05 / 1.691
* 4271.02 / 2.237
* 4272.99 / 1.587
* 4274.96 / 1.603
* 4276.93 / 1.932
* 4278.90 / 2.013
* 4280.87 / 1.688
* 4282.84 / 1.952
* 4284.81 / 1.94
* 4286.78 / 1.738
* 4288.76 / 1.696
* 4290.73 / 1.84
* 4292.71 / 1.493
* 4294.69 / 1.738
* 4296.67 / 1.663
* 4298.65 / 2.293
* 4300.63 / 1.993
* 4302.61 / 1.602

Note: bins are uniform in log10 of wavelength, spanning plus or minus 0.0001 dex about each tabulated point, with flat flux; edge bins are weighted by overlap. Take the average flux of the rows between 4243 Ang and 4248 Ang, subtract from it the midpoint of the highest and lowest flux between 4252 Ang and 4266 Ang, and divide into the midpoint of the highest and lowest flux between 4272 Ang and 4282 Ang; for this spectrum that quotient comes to 2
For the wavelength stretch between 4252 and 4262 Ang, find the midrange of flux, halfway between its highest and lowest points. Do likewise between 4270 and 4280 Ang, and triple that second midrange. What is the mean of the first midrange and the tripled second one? 3.52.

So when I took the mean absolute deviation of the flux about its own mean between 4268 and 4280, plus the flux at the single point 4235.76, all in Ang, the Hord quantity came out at 2.23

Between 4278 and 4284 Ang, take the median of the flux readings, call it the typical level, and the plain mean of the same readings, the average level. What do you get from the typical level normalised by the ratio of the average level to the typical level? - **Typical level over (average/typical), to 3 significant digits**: 2.02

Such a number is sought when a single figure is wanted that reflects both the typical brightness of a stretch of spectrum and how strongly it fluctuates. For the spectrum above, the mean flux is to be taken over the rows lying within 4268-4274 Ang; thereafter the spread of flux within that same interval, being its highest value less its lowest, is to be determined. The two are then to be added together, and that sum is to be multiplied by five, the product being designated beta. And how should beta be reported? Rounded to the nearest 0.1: 12.4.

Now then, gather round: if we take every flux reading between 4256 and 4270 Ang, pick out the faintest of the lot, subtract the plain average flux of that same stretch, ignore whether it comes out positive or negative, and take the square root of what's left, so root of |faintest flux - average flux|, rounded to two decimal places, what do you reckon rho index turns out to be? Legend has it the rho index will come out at 0.91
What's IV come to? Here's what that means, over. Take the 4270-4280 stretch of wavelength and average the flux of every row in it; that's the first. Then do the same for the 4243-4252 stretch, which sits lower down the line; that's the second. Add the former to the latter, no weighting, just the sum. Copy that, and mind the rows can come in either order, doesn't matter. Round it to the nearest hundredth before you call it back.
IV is 3.95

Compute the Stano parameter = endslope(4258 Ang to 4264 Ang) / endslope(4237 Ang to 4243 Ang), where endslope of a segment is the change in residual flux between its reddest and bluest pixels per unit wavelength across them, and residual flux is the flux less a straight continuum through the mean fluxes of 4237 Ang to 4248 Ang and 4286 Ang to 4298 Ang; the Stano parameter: -1.4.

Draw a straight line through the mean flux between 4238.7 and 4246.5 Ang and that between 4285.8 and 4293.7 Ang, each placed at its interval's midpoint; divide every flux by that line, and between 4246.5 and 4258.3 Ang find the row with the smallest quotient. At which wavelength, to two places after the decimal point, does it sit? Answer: 4255.31 Ang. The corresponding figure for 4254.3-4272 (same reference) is 4259.24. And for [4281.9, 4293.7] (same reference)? 4292.71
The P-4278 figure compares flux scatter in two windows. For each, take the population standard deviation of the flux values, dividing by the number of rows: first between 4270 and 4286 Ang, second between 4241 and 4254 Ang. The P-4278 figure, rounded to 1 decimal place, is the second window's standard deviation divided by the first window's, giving 1.2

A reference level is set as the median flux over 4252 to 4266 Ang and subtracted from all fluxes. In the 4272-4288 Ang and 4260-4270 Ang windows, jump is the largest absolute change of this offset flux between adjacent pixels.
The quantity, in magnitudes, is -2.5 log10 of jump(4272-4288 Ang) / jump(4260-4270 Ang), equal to -0.21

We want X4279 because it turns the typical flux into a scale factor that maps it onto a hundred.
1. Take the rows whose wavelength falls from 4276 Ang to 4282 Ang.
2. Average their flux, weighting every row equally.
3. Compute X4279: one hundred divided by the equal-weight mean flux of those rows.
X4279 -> 53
